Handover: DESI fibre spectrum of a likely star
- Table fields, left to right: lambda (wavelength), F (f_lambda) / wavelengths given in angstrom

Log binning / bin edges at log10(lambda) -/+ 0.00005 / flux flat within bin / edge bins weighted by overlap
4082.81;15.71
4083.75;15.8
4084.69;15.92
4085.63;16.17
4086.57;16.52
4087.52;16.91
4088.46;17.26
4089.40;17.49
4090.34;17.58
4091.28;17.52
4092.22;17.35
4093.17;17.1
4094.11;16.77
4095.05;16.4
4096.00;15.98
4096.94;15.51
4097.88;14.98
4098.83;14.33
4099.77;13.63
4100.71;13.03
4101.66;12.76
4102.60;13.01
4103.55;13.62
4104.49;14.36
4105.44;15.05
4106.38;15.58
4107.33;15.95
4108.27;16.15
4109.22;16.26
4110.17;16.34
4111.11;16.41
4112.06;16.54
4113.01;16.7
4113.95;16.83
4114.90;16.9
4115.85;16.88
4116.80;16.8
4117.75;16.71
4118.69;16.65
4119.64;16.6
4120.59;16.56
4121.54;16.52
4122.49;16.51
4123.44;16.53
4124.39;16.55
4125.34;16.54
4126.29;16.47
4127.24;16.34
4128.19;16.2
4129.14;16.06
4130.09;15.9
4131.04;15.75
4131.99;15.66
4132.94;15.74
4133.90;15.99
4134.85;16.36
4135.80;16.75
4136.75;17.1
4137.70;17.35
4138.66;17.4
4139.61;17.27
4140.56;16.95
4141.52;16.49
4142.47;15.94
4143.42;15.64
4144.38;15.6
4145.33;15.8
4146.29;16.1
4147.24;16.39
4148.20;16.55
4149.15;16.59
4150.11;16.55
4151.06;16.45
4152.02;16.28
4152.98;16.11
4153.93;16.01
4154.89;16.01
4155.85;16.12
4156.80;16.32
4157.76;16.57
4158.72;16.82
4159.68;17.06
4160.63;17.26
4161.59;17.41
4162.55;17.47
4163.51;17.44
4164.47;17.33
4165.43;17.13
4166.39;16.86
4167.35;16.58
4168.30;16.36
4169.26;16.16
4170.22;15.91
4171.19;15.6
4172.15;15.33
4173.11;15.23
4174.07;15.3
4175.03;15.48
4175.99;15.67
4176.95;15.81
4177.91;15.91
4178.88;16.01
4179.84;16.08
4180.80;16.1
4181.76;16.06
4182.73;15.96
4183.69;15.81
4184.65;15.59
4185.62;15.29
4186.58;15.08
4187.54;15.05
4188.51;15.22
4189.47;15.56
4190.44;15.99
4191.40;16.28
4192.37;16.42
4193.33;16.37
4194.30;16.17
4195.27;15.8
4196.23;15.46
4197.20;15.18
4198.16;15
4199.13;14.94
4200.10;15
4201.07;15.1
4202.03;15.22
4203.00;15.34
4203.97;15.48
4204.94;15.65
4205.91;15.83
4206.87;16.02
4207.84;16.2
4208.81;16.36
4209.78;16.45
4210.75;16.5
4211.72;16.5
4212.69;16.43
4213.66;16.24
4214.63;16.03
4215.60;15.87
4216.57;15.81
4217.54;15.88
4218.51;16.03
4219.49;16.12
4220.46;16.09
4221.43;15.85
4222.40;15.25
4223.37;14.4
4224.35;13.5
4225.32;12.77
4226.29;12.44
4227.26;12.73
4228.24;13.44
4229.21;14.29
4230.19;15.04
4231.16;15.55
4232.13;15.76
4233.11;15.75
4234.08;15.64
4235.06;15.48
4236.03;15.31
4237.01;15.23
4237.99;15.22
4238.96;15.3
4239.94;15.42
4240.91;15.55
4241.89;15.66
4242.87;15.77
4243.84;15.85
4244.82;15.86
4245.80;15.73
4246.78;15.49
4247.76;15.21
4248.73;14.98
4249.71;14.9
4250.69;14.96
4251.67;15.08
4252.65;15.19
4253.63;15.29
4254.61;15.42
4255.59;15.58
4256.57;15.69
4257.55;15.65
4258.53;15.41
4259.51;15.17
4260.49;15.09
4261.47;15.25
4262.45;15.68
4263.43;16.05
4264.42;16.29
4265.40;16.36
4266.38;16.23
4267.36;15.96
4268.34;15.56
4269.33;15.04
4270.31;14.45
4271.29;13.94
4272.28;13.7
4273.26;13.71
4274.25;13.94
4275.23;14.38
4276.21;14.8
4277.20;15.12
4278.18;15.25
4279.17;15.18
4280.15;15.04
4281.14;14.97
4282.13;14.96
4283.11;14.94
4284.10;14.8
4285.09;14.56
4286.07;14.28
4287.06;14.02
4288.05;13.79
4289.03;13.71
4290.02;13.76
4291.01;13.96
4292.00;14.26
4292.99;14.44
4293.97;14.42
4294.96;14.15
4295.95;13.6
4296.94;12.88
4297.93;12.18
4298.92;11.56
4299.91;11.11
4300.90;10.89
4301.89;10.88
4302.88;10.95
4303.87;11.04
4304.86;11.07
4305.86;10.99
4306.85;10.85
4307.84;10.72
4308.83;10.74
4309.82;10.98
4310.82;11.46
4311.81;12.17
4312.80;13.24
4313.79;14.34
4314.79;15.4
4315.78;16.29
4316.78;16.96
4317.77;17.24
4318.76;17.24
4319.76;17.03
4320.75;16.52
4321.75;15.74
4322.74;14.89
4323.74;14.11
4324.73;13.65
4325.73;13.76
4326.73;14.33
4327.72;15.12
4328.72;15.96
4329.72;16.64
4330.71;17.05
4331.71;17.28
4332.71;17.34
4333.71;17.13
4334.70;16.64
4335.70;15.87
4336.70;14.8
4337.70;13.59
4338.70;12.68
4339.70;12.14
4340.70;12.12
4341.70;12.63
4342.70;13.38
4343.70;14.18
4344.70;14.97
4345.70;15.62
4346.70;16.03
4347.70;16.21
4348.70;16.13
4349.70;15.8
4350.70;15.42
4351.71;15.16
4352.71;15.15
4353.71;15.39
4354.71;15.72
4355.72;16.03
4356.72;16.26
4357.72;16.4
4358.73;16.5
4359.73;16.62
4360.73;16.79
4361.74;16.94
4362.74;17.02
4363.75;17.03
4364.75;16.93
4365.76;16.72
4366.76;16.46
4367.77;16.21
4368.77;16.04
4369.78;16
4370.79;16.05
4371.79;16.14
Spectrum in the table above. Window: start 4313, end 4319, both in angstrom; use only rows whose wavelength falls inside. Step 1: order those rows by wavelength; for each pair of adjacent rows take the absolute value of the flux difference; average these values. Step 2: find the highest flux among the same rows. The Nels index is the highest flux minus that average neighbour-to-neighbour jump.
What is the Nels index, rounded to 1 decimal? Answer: 16.7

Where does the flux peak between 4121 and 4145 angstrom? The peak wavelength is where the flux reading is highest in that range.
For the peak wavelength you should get 4138.66 angstrom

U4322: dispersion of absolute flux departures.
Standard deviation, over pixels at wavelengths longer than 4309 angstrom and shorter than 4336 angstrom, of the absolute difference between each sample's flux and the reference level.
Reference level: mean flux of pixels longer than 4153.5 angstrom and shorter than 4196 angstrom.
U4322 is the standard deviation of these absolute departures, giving 1.3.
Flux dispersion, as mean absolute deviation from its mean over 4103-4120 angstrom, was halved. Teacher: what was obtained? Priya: 0.34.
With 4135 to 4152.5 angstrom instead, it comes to 0.22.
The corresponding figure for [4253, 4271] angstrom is 0.19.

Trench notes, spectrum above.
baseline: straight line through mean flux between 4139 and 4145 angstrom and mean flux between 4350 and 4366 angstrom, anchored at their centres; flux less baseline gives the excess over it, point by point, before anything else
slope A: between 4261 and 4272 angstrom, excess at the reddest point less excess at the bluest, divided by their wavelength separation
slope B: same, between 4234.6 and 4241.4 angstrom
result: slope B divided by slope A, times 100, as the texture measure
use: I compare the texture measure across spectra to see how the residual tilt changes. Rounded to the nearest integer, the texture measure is -9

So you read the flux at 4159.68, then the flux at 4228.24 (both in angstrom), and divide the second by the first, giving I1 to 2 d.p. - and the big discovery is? 0.79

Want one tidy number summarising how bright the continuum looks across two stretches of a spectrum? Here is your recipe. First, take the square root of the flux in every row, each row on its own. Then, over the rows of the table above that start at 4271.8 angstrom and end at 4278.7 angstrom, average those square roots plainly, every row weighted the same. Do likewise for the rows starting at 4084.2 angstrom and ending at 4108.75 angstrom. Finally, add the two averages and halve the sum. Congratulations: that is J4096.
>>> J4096 3.87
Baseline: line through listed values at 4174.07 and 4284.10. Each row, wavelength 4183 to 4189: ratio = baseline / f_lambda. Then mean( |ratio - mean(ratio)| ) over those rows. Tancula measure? 0.015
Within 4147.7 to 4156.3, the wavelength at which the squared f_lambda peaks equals 4149.15 angstrom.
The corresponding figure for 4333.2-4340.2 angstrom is 4333.71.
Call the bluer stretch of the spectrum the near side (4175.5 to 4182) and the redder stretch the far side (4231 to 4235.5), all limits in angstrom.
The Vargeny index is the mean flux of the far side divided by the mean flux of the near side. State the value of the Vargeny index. 0.98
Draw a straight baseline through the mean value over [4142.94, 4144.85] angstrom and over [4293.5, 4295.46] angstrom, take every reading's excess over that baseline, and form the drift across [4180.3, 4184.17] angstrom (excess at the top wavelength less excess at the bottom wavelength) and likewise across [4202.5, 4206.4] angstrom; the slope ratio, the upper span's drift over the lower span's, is -2.0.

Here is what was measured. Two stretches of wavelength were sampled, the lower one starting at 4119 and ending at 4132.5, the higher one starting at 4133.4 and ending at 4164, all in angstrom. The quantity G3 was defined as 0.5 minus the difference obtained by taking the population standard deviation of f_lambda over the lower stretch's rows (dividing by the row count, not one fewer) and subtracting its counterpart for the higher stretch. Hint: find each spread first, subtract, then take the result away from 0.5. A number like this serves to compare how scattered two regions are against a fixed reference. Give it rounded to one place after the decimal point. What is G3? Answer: 0.7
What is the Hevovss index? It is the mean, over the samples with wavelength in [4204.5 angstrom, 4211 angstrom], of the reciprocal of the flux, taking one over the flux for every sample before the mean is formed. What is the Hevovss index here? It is 0.0620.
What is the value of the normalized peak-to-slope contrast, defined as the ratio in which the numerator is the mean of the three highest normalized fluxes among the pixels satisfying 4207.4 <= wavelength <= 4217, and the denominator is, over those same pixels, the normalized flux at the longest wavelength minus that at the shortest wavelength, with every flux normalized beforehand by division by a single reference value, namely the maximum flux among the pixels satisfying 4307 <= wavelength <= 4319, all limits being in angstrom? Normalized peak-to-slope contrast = -42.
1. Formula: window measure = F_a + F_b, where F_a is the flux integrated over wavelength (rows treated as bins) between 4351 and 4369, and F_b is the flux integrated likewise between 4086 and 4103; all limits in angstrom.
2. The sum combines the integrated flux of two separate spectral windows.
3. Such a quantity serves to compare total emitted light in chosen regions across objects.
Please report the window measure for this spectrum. 562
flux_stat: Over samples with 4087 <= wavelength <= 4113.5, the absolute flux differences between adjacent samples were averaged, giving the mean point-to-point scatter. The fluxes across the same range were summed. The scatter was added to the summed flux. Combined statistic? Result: 441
